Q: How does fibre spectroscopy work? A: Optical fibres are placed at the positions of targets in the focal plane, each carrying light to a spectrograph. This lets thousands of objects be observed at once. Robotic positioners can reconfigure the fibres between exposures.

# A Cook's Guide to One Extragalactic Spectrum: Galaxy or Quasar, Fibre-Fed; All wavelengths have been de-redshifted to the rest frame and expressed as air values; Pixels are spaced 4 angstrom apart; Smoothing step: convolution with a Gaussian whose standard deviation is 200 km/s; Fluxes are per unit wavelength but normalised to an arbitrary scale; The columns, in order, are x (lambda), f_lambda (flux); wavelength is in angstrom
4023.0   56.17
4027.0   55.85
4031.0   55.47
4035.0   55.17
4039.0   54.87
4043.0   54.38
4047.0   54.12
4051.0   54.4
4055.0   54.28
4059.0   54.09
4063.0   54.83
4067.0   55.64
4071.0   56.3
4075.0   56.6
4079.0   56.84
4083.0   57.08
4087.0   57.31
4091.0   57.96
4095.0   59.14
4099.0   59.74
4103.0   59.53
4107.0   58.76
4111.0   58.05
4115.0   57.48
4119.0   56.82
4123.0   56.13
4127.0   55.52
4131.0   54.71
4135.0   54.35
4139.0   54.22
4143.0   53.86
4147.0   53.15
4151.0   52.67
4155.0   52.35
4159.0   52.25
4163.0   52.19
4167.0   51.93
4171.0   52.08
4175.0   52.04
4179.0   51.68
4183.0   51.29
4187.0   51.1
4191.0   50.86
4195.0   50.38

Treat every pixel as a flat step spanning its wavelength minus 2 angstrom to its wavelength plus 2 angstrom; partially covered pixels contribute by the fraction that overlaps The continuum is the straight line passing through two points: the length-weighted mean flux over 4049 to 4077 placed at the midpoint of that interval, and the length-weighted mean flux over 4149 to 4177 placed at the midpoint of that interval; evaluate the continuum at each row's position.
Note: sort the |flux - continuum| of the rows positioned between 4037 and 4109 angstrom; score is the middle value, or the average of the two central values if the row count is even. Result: 1.7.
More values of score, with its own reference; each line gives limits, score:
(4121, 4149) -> 1.3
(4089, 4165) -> 2.2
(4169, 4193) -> 0.3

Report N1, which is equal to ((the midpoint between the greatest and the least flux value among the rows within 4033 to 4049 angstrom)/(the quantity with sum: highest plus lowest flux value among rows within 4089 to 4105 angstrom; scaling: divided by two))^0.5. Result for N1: 0.96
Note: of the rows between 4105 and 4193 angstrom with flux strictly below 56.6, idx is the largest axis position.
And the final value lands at 4191.0 angstrom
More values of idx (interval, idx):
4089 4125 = 4123.0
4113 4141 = 4139.0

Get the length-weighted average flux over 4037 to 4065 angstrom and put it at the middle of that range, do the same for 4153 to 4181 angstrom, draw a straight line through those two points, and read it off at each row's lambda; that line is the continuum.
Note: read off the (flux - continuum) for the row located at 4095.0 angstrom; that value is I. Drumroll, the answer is 5.6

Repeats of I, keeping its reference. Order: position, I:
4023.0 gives 1.2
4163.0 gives 0.0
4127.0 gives 2.6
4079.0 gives 3.0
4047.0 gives -0.4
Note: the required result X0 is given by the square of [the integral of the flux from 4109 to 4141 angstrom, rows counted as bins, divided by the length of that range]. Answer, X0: 3126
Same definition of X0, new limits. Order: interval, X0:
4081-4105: 3418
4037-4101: 3147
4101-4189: 2936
